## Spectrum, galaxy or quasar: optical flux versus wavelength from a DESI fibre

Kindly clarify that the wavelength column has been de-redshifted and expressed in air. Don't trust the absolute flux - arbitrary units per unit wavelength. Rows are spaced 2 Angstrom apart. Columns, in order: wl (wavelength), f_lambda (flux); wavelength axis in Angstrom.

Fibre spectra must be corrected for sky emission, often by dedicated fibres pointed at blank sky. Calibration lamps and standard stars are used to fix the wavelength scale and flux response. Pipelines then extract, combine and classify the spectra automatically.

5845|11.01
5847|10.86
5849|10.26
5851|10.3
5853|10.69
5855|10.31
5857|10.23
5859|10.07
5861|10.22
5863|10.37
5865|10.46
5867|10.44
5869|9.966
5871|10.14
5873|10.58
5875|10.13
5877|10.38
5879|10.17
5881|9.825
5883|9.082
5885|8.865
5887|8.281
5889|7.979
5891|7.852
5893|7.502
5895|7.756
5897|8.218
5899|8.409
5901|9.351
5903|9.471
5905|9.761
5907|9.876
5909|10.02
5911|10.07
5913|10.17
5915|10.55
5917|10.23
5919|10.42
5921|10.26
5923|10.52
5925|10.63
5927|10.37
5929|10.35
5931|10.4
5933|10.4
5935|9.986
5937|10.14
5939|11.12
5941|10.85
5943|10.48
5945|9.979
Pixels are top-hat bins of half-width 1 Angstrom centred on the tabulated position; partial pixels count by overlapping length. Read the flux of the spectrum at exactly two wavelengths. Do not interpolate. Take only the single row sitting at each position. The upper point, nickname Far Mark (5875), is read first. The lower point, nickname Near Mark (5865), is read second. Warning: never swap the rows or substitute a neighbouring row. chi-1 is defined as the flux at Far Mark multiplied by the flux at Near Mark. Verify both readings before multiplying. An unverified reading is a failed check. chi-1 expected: 106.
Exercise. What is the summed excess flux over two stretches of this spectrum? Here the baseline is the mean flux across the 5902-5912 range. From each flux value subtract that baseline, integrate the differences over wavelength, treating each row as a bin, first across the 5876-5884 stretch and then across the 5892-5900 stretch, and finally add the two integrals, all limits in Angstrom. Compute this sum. -15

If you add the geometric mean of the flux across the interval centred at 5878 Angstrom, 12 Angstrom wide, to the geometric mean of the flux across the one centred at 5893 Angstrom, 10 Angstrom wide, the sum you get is 17.9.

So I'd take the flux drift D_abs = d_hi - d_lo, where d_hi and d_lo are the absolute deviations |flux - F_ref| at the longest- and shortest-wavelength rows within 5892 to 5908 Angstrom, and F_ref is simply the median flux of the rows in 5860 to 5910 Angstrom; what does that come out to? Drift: -2.3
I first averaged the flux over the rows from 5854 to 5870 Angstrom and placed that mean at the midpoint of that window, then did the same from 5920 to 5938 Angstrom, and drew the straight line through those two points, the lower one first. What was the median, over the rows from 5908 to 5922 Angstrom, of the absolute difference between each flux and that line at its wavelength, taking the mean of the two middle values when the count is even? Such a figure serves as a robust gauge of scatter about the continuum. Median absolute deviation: 0.15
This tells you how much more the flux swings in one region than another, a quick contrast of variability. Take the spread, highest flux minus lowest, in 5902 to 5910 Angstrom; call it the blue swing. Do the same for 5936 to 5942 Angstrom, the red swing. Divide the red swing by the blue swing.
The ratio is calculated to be 1.79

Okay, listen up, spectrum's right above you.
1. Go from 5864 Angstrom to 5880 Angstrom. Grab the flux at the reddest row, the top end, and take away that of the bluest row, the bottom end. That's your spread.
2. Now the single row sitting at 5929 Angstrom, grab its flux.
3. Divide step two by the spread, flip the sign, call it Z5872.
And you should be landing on 36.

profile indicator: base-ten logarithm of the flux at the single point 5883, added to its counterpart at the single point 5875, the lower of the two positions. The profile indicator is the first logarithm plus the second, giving 1.96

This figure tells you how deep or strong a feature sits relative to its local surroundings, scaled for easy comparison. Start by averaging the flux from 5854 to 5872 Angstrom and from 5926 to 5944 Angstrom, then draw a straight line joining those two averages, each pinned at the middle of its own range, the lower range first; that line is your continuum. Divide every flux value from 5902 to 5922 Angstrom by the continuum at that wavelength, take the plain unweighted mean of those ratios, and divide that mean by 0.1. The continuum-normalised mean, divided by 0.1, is 9.7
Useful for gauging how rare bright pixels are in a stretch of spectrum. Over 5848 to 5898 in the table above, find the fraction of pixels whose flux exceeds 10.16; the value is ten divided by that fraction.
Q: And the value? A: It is 21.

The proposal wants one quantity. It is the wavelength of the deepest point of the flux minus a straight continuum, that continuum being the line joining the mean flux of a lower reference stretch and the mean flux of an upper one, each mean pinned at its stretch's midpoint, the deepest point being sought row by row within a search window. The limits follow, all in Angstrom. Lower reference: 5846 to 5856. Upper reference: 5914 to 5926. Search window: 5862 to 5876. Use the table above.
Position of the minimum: 5869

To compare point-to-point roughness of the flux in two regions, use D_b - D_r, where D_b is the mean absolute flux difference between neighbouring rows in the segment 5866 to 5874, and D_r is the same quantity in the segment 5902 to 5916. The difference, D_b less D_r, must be 0.18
